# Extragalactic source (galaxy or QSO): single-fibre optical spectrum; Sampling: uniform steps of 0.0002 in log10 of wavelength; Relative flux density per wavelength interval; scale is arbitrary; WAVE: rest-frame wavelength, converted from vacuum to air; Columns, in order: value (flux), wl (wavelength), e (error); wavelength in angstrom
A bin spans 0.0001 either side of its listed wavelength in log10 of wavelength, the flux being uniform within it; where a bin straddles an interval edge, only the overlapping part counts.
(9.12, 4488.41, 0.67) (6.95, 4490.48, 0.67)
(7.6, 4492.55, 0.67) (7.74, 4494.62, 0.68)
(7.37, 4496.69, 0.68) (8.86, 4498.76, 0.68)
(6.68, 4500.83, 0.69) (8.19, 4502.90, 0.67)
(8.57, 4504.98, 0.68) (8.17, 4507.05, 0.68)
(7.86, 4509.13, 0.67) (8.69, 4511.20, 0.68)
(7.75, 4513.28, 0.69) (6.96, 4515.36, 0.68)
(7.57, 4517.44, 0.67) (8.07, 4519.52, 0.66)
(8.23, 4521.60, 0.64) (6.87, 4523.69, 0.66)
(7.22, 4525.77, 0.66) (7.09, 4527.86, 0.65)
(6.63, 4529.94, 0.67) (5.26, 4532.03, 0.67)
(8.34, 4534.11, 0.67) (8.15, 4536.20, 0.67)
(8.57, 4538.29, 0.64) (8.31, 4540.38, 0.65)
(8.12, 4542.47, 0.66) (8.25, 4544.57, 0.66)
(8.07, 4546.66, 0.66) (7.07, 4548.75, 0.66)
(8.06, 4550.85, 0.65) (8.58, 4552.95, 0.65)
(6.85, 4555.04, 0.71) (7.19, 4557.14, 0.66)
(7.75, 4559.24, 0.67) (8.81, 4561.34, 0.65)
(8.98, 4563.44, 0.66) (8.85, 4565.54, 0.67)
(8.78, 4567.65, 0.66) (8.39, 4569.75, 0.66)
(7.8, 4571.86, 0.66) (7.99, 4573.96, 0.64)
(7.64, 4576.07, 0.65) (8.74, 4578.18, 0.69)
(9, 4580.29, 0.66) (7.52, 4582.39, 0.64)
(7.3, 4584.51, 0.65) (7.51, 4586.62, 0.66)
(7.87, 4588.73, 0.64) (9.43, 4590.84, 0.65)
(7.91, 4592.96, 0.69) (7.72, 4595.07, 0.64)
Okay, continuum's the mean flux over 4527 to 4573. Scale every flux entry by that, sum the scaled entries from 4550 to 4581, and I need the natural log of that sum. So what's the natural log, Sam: 2.75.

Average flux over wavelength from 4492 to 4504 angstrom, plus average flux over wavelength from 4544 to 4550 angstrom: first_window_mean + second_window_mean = 15.5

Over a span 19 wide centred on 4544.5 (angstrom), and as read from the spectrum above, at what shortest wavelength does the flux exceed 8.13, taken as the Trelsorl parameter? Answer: 4536.20 angstrom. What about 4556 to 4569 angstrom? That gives 4561.34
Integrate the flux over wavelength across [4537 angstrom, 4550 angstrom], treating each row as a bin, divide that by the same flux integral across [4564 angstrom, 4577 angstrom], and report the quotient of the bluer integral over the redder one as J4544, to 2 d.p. 0.97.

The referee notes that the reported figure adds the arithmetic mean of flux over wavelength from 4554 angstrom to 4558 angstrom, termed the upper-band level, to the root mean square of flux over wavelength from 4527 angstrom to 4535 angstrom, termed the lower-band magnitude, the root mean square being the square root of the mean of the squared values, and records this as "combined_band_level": 13.9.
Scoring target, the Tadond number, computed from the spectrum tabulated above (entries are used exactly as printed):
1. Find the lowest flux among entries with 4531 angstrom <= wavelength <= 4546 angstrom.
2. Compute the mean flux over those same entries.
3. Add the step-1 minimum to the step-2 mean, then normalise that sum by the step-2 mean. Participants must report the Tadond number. 1.67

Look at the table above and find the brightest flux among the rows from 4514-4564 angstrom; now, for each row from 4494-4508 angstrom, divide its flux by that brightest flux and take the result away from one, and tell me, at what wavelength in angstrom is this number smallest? 4498.76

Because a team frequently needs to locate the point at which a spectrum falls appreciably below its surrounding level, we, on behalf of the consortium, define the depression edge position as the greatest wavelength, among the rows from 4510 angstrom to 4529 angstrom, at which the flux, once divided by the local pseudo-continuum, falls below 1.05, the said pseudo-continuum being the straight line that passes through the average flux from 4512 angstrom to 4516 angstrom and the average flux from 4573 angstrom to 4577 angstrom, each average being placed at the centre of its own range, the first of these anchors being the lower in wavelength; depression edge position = 4527.86 angstrom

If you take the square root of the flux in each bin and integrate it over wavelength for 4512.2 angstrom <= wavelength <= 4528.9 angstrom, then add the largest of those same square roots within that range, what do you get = 48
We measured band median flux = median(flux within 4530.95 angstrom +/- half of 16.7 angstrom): 7.2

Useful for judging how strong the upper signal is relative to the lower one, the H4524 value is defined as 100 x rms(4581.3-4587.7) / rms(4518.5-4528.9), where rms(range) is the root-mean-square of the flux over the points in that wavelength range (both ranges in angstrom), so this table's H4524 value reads 99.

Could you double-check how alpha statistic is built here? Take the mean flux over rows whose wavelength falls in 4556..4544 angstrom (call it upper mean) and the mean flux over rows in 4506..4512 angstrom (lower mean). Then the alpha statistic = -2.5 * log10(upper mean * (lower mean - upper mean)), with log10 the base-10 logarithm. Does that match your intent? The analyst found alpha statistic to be -1.3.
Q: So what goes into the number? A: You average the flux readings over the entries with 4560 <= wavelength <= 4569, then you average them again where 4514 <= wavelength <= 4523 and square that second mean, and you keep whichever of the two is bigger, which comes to 59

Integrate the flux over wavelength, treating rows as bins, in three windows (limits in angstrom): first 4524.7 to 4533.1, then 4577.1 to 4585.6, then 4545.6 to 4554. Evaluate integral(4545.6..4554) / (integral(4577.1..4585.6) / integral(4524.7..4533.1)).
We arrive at 53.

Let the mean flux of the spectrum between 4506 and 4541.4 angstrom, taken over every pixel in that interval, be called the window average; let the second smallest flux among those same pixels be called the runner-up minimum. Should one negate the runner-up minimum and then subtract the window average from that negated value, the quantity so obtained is -14.3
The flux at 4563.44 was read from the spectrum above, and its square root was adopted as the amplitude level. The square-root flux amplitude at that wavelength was 3.0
